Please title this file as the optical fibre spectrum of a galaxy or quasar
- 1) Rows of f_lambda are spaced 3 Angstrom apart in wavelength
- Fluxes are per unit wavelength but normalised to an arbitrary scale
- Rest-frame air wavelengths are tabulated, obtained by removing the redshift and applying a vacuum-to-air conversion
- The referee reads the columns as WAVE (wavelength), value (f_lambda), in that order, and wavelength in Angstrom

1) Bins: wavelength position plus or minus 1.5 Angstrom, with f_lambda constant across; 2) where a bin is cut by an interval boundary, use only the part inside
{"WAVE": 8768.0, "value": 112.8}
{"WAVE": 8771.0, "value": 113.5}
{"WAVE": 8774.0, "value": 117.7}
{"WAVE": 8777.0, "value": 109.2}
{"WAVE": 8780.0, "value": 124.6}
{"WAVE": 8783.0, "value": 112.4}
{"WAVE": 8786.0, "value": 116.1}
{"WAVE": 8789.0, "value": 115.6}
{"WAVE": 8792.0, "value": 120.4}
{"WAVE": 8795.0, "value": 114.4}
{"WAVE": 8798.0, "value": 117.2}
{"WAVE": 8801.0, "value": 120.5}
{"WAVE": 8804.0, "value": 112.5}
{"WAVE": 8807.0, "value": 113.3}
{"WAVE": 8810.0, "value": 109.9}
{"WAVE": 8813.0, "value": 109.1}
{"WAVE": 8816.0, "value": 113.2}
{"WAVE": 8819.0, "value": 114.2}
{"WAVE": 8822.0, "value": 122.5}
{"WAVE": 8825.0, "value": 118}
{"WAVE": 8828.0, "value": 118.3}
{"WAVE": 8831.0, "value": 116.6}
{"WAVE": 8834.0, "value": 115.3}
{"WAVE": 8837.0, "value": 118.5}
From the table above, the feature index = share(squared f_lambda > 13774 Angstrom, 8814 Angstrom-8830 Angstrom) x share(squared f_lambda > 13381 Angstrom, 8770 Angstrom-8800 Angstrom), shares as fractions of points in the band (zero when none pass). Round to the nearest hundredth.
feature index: 0.30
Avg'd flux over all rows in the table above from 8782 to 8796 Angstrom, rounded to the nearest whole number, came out 116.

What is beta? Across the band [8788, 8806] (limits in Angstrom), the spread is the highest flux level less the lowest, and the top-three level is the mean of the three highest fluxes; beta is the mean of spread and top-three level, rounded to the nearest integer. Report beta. 64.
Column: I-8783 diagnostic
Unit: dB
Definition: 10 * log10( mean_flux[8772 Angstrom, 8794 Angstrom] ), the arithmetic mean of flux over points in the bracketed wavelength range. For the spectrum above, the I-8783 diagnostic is 20.7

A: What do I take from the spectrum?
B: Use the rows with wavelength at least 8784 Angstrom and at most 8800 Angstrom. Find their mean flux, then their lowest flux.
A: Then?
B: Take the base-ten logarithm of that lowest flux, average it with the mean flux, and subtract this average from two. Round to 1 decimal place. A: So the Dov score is -57.4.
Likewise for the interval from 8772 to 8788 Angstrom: -57.0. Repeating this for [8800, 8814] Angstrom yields -55.5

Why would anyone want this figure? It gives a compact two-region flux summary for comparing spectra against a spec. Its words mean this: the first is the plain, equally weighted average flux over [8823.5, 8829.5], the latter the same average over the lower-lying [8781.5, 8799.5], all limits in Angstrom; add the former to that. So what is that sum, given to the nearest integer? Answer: 234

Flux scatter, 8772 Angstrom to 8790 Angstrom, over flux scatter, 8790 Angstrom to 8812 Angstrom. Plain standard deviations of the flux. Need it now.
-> 1.3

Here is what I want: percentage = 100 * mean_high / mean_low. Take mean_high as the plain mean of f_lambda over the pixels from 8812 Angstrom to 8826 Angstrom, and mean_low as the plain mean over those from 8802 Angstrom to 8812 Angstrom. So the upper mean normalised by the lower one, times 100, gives 103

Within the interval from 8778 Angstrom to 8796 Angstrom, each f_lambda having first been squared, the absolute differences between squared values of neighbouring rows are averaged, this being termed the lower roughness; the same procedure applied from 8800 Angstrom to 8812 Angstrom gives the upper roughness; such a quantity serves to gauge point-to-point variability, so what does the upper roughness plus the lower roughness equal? 2213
